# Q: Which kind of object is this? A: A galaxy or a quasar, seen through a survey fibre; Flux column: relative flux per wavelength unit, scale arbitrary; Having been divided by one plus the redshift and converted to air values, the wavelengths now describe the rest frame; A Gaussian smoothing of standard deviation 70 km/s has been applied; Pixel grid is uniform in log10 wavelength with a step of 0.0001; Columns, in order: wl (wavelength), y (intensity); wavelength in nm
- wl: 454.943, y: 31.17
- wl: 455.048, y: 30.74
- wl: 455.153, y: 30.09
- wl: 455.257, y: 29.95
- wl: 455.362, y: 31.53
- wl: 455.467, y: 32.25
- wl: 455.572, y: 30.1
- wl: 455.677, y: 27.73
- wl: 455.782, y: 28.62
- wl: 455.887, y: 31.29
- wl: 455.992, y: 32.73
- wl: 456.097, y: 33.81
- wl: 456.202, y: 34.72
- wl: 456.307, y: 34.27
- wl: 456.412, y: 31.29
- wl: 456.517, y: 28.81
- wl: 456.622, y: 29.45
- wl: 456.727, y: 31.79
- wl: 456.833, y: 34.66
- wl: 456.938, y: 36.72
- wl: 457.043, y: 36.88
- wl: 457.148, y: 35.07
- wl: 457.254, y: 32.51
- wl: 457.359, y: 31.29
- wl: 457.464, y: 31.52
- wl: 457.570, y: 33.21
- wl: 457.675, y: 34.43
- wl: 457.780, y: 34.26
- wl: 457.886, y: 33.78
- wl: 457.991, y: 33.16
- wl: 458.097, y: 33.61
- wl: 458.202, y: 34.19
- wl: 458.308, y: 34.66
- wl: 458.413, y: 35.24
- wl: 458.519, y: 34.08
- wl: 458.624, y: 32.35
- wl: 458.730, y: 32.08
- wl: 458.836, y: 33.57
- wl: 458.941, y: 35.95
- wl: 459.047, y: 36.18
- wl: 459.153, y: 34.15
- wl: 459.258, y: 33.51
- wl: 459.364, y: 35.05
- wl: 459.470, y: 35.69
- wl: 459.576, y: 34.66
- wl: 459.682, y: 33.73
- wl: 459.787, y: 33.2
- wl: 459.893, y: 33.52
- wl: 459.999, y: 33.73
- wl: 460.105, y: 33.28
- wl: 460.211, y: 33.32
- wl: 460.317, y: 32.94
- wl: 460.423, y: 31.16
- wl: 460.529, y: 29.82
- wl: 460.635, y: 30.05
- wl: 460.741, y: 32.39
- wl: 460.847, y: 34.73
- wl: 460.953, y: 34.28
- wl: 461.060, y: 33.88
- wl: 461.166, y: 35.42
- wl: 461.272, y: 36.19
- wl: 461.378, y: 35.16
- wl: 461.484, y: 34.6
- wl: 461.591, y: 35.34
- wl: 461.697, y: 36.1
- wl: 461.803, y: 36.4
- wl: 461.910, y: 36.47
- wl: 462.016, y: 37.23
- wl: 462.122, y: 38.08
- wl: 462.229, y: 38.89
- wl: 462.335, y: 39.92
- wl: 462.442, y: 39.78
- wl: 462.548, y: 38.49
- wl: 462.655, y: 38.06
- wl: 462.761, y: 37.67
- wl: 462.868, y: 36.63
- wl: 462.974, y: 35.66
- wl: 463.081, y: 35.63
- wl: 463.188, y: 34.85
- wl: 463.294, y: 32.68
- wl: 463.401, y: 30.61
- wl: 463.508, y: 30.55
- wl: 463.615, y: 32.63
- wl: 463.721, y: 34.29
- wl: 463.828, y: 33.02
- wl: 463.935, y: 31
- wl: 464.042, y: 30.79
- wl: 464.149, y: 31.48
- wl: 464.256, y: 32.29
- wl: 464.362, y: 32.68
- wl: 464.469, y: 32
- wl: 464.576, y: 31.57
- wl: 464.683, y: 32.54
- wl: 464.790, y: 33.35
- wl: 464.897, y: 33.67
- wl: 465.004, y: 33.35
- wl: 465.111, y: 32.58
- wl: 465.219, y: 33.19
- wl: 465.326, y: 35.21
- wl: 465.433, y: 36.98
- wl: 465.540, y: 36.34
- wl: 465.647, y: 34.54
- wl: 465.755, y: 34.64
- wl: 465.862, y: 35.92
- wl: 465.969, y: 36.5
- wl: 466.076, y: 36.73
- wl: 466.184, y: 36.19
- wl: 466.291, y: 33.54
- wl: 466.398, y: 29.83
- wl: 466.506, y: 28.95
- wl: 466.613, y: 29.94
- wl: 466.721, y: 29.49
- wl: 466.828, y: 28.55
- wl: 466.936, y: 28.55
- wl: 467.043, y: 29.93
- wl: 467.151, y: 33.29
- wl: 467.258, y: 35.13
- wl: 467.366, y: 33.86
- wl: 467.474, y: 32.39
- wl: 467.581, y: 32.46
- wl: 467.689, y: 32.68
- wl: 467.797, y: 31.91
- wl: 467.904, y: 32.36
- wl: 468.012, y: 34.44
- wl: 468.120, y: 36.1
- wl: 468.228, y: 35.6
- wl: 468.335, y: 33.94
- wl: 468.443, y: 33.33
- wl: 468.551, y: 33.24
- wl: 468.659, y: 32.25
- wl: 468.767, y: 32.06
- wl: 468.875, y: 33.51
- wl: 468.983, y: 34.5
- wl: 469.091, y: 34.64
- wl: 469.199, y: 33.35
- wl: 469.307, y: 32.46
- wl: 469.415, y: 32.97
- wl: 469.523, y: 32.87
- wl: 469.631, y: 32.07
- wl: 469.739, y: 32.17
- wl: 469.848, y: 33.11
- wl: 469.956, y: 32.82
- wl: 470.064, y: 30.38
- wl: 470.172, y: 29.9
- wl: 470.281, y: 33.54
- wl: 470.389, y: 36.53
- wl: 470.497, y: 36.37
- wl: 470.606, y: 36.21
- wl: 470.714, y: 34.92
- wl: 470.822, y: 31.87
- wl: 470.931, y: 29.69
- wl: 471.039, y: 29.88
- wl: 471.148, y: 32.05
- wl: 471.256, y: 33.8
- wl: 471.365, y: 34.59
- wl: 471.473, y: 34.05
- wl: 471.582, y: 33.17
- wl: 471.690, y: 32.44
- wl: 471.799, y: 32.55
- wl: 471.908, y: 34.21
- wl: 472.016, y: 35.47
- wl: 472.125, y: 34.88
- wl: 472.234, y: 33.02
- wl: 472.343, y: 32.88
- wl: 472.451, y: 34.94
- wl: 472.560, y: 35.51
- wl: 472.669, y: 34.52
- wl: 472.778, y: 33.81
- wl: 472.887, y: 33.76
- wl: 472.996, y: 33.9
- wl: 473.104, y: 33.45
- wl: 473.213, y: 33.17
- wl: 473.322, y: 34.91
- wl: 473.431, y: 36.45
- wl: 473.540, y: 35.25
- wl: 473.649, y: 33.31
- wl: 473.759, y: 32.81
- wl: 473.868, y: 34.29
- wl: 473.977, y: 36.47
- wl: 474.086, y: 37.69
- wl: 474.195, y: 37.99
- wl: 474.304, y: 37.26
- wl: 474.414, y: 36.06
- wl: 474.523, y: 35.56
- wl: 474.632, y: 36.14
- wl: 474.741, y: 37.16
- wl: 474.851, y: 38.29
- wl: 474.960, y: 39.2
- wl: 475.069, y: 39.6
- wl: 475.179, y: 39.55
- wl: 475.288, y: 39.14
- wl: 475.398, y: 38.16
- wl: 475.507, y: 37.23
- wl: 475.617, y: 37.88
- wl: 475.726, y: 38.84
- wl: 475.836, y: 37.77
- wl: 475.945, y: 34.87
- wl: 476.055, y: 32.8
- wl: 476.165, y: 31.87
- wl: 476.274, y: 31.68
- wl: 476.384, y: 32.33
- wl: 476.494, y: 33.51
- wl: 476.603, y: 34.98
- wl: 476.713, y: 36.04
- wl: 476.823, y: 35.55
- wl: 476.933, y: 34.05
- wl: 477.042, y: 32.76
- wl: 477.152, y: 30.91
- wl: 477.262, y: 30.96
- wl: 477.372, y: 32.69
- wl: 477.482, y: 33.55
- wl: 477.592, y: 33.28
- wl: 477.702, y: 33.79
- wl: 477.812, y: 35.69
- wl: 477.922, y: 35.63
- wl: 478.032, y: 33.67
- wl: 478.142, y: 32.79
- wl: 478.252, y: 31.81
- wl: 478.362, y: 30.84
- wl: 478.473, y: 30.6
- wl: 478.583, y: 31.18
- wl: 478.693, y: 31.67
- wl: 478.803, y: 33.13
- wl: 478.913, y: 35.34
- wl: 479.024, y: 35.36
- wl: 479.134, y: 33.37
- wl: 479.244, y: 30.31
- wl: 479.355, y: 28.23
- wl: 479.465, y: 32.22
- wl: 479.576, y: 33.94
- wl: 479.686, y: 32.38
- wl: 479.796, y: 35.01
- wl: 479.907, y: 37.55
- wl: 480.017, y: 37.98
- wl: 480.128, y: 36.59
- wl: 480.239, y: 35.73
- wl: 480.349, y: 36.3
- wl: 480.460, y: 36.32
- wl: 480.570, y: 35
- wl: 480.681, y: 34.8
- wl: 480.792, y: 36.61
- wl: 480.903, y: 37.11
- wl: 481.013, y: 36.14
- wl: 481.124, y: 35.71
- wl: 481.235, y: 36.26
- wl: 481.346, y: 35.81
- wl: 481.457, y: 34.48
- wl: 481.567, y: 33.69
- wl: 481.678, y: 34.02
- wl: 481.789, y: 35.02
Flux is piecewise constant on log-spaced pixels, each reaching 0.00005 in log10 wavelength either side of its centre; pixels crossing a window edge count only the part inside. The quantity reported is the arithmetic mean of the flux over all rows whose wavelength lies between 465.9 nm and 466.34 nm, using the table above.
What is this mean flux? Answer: 36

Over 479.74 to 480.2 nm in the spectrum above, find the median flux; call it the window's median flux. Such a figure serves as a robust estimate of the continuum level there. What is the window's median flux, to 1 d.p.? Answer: 37.1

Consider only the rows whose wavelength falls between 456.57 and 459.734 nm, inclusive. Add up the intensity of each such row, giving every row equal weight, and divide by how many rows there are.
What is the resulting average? 33.9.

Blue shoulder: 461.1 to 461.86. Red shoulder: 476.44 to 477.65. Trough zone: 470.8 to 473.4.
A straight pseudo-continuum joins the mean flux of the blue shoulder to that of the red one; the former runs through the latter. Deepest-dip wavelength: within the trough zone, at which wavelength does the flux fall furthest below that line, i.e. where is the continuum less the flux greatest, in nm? 470.931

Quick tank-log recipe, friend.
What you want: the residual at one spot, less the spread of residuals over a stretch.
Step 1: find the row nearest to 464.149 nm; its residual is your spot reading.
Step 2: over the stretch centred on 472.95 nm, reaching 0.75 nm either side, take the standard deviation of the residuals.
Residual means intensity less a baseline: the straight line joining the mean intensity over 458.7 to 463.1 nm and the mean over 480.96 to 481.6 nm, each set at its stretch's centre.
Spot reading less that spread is -4.7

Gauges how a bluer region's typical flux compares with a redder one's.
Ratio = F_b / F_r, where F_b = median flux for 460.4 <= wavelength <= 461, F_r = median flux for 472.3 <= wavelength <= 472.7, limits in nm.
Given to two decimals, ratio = 0.91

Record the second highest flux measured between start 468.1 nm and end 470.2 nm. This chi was 35.6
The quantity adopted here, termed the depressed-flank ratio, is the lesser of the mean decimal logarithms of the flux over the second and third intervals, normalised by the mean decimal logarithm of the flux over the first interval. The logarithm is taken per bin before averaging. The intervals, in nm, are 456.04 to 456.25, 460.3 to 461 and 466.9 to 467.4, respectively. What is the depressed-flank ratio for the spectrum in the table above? 0.98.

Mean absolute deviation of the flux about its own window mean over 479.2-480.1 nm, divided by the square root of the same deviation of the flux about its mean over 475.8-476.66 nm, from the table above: 2.1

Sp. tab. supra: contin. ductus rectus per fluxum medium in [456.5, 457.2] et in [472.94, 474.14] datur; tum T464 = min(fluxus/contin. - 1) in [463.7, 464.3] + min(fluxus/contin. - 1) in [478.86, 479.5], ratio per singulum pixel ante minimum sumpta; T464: -0.29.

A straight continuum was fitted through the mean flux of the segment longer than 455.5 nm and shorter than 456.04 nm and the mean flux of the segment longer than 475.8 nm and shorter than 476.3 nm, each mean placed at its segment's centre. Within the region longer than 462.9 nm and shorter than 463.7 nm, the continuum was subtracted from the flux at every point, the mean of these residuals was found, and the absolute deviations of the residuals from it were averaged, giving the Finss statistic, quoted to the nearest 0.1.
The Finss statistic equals 1.9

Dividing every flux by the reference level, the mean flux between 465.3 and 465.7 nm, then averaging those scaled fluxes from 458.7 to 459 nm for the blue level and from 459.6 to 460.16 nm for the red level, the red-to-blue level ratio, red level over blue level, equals 0.99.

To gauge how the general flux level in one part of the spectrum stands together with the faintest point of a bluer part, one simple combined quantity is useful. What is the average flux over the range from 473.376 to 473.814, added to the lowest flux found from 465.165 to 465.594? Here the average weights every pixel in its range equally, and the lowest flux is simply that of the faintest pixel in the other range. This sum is 68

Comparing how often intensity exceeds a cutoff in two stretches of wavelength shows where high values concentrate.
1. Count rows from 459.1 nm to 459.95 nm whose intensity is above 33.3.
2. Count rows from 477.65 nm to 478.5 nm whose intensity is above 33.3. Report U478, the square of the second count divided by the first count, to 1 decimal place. 2.3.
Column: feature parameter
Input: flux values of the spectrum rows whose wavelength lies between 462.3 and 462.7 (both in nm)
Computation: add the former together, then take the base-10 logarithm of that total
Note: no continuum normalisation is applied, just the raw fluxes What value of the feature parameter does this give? 2.19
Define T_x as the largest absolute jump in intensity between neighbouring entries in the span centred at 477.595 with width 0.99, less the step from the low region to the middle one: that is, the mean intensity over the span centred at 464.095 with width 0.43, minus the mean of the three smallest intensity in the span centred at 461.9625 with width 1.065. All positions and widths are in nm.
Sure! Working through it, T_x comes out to 6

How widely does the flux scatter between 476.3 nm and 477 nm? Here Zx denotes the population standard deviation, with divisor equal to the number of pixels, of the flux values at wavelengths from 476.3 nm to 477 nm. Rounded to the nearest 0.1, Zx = 1.3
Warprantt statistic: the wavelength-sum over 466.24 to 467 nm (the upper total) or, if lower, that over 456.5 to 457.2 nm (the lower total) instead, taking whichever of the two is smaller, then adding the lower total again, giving 442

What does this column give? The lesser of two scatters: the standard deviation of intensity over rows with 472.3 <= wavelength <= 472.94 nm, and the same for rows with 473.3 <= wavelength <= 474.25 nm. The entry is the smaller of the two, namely 0.9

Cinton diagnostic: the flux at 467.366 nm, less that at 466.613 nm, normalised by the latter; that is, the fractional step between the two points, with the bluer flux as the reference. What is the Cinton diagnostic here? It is 0.13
